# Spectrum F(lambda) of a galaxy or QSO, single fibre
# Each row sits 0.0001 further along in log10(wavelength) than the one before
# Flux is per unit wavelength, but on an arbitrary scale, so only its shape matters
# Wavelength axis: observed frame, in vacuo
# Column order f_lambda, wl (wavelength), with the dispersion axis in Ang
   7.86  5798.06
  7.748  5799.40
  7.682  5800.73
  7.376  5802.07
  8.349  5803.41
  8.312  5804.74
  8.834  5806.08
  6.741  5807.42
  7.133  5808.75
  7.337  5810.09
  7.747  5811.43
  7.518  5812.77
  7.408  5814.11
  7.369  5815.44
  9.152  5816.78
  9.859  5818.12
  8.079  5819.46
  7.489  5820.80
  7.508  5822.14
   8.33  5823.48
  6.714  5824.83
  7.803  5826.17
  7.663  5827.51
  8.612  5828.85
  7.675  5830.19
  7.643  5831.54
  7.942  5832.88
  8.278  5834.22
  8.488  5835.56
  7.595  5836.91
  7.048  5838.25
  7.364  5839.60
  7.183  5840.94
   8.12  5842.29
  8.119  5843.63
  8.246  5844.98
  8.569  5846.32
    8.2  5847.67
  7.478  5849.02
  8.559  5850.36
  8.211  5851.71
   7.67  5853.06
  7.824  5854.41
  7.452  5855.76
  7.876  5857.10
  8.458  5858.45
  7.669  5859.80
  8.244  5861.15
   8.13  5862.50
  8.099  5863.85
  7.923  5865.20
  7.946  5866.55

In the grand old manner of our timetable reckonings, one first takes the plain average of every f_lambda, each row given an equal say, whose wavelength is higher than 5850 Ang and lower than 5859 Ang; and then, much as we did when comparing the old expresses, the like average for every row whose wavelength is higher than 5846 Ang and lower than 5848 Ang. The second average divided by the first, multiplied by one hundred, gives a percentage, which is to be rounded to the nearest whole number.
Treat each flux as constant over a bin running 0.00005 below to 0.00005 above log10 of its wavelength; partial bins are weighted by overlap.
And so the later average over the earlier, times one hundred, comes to 105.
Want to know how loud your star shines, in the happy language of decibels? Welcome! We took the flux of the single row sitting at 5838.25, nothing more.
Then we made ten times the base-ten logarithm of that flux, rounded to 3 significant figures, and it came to 8.48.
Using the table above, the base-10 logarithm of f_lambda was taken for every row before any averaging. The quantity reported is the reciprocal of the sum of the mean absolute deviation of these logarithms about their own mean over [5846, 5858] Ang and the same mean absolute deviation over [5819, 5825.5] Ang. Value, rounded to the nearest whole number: 22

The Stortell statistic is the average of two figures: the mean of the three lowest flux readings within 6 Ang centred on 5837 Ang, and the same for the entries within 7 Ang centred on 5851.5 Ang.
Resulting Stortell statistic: 7.50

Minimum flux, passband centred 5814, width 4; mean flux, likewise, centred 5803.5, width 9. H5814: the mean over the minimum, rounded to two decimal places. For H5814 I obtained 1.07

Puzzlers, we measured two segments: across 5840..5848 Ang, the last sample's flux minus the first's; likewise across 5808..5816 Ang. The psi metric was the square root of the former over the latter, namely 2.1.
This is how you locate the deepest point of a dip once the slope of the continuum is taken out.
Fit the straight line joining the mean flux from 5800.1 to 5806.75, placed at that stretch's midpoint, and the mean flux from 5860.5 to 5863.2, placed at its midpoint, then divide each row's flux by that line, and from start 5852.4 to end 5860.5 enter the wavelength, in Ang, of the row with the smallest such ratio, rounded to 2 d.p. 5855.76 Ang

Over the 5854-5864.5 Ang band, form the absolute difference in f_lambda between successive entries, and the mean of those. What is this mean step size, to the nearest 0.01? 0.41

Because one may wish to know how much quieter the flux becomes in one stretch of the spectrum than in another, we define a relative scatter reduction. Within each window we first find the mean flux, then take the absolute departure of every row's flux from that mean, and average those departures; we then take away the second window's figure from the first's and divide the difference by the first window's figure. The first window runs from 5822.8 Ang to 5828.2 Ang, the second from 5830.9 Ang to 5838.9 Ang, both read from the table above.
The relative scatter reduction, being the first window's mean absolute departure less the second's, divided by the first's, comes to 0.12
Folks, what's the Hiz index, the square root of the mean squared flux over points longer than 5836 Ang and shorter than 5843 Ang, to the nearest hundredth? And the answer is 7.47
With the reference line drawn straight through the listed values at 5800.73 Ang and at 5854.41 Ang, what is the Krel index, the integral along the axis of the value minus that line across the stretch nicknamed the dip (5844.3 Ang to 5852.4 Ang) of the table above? 3.3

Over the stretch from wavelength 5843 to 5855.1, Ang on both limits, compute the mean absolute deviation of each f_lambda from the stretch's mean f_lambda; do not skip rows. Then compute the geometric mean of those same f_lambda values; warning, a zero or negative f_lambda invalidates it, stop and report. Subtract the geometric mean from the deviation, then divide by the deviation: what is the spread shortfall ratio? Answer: -27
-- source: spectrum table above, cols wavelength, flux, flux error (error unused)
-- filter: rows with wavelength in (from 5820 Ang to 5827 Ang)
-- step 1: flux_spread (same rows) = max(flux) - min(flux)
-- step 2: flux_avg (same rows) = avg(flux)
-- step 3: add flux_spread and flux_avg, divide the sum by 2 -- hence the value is 4.6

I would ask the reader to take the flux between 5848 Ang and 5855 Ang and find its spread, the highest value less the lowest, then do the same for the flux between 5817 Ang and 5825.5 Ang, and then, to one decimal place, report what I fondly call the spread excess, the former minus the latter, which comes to -2.1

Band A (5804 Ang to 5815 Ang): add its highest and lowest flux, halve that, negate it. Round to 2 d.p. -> -7.79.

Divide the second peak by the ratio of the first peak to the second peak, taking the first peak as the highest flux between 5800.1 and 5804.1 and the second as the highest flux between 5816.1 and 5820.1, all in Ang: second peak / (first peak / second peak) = 11.6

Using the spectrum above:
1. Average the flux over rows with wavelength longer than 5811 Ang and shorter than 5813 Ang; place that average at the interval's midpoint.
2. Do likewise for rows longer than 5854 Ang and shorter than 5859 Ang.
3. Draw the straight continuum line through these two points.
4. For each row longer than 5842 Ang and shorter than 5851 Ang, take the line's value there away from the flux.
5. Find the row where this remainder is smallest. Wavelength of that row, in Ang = 5849.02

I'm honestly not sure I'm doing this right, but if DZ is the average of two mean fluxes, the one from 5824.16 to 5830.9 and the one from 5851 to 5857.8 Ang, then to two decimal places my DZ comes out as 7.75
